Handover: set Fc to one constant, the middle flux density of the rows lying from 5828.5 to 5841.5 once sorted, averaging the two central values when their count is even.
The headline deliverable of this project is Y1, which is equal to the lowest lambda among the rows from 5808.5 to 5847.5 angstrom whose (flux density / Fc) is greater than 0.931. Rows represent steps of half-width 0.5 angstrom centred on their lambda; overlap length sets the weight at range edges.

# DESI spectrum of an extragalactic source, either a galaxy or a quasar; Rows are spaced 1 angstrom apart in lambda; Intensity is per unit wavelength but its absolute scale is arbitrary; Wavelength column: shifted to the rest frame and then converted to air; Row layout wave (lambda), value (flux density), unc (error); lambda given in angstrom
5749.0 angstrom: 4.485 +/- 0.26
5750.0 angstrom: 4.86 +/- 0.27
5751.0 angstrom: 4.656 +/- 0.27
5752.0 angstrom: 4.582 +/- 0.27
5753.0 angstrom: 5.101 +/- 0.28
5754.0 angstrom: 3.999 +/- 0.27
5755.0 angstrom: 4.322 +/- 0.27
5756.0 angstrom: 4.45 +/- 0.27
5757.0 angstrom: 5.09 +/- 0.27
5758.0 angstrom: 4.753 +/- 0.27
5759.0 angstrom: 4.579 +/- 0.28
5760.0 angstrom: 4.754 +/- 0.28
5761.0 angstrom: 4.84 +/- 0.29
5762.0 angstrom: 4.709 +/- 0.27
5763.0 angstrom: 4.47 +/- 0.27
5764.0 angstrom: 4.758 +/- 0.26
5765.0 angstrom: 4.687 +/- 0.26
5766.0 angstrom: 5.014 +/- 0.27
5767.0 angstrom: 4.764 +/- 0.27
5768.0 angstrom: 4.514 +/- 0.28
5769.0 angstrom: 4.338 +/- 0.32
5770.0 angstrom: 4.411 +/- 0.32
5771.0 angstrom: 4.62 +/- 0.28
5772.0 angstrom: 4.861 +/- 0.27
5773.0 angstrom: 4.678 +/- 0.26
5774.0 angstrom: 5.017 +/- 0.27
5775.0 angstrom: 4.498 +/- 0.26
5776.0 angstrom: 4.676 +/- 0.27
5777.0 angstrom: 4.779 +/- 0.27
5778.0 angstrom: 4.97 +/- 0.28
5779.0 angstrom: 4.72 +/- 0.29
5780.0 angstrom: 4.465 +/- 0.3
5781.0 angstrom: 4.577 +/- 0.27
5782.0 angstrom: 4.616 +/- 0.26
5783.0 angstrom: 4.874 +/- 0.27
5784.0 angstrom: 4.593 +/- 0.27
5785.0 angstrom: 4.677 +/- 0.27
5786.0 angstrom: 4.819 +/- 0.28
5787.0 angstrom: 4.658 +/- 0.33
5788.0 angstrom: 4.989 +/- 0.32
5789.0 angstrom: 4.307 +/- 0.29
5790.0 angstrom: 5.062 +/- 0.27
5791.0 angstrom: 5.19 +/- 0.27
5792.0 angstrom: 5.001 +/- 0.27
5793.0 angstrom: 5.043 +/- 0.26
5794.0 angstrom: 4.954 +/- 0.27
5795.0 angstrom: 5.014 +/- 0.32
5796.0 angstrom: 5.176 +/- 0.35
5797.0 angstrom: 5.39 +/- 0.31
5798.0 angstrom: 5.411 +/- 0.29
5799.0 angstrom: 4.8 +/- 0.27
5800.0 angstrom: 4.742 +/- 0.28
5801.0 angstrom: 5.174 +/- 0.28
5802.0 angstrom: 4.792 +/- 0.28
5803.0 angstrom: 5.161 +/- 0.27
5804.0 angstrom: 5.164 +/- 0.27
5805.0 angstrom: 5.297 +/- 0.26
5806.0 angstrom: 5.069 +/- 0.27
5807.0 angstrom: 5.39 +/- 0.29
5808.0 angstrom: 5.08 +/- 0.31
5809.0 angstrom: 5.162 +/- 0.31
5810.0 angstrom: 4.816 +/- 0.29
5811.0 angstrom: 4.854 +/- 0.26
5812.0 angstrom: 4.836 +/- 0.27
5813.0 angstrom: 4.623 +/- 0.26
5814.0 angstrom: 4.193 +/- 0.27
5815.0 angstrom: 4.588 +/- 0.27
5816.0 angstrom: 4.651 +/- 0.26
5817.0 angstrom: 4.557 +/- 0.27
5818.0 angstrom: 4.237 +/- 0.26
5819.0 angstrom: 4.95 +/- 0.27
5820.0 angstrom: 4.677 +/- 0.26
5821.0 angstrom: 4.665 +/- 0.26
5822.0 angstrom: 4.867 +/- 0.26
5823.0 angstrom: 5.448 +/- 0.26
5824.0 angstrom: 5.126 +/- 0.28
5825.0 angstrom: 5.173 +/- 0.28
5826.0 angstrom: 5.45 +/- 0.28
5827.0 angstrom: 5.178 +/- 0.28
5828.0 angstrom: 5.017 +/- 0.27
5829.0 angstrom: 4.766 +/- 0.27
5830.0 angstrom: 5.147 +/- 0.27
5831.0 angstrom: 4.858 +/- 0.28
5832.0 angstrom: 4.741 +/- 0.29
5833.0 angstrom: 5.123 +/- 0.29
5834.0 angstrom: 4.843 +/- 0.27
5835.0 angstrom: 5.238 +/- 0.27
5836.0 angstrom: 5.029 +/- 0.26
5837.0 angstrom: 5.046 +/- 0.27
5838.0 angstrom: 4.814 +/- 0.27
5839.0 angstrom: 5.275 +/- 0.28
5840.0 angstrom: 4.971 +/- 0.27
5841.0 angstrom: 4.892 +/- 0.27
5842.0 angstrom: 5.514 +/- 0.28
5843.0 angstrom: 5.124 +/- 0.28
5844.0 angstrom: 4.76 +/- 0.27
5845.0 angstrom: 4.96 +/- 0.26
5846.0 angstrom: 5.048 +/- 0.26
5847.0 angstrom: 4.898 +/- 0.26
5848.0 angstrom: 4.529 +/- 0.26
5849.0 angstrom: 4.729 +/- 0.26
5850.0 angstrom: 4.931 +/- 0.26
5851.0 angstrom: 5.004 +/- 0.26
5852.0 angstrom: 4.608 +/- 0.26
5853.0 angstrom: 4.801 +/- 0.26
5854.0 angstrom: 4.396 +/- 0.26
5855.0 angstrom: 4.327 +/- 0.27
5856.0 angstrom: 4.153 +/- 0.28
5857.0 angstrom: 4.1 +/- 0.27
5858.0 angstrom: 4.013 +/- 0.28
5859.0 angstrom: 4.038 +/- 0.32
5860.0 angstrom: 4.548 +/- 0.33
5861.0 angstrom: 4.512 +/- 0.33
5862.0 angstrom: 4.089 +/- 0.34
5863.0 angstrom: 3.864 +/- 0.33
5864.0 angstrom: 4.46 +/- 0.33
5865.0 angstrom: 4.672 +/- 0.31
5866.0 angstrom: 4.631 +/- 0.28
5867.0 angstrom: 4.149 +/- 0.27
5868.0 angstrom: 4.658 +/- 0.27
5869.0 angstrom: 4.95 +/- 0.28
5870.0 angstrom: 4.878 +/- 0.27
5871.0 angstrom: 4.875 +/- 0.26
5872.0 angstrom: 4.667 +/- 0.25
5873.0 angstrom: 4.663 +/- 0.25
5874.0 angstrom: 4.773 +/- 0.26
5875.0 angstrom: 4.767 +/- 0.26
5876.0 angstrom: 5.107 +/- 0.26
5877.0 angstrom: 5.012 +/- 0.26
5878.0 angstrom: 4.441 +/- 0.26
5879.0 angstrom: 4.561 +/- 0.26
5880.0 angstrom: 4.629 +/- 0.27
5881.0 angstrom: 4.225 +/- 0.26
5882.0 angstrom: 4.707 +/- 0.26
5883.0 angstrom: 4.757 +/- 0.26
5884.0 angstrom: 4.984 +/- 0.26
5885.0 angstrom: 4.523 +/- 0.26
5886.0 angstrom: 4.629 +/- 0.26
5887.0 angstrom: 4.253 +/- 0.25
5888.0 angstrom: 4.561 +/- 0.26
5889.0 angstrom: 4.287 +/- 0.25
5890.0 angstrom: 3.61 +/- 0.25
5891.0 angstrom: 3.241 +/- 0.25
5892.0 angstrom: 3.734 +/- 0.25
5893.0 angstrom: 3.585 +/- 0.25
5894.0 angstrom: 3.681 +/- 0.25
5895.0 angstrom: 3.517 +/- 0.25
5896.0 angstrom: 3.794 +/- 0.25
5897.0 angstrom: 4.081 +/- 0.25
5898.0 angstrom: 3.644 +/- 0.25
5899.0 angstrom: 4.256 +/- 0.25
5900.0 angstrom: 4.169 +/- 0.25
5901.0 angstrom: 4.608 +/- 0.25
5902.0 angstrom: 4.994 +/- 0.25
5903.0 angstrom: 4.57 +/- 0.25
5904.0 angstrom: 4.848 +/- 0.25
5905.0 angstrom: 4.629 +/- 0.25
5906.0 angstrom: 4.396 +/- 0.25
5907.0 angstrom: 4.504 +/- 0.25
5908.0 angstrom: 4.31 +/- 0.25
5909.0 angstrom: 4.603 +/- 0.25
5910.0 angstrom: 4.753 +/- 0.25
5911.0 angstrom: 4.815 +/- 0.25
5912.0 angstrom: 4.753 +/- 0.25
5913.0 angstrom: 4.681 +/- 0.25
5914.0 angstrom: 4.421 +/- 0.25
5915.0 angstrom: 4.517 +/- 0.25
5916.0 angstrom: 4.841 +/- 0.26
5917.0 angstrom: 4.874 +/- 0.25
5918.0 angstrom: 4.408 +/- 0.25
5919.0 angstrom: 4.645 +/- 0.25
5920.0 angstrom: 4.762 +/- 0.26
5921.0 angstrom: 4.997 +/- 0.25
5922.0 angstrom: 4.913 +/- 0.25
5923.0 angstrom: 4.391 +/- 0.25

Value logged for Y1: 5809.0 angstrom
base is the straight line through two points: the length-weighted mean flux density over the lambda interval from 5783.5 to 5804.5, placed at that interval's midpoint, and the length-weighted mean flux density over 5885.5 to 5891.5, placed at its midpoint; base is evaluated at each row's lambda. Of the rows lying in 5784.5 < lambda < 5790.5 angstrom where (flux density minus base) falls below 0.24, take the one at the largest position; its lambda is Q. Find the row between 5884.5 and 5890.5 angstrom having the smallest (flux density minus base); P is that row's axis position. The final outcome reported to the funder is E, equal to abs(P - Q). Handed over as 100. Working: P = 5890.0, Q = 5790.0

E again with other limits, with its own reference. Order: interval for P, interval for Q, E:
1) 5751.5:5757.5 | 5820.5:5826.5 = 68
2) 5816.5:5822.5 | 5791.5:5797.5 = 22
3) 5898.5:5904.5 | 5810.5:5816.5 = 84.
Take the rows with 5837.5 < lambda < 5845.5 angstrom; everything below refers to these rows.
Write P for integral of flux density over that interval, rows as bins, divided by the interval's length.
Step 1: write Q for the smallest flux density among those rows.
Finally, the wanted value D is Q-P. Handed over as -0.28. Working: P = 5.04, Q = 4.76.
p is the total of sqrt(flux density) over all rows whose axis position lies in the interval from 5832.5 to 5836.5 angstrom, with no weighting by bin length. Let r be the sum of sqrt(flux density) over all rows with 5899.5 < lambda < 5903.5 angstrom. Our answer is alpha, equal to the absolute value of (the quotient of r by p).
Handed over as 0.95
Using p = 9.00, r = 8.56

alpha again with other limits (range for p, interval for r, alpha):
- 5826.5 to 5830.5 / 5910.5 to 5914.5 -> 0.96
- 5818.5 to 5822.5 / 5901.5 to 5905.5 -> 1.00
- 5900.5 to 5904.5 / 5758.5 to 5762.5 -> 1.00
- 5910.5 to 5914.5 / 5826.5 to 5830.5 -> 1.04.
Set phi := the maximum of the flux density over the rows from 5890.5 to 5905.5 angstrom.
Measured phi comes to 4.994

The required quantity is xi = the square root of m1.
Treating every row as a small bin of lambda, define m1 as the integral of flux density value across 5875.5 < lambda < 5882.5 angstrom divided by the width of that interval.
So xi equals 2.16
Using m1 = 4.67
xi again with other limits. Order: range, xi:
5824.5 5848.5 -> 2.24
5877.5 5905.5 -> 2.07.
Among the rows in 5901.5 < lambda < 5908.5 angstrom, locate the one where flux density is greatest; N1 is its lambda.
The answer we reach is 5902.0 angstrom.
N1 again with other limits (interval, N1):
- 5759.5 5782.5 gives 5774.0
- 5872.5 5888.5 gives 5876.0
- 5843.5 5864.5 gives 5846.0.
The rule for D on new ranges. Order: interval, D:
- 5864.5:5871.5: -0.54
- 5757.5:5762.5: -0.15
